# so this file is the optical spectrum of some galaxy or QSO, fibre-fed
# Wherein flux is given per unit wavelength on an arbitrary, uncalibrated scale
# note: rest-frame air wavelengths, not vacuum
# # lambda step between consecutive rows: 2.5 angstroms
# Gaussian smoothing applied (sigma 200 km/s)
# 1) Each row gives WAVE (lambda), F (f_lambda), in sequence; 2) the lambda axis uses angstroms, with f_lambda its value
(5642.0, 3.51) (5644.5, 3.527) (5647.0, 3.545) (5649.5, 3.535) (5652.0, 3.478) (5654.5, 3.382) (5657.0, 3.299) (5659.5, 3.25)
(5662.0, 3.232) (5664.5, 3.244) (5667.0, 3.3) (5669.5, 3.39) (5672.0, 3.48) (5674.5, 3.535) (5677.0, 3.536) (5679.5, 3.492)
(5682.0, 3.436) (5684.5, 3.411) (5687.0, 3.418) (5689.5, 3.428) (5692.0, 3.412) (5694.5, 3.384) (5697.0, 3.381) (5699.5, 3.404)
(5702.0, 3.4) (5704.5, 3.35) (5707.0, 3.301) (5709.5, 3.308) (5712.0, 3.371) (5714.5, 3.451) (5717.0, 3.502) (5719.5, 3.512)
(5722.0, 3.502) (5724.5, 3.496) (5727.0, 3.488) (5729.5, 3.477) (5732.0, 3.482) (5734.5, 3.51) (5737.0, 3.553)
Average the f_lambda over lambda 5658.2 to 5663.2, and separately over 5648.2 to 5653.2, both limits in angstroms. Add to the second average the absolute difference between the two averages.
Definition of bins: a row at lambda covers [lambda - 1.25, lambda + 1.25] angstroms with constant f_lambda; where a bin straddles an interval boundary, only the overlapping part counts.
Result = 3.77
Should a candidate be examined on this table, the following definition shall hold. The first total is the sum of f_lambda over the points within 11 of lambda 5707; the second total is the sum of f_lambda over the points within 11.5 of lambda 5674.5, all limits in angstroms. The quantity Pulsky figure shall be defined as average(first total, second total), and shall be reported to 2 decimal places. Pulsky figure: 30.65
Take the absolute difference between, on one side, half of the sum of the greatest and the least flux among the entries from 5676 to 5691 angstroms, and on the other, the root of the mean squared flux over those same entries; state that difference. 0.020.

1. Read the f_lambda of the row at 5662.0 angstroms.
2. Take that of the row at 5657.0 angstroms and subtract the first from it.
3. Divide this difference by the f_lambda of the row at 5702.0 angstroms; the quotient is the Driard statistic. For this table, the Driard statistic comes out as 0.020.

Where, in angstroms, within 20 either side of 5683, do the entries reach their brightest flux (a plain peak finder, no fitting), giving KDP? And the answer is 5677.0 angstroms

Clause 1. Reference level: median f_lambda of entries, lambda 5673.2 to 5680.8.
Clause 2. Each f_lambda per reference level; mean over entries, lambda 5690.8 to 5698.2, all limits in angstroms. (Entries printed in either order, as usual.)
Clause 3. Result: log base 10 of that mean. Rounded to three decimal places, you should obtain -0.018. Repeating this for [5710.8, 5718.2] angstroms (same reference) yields -0.012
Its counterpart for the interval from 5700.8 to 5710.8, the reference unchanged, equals -0.025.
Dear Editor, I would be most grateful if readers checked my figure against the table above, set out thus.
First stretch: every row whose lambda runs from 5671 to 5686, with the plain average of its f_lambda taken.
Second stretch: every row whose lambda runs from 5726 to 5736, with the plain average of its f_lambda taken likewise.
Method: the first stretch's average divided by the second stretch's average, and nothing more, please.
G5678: 1.00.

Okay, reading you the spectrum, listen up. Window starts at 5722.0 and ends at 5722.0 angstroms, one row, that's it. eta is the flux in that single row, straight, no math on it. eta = 3.502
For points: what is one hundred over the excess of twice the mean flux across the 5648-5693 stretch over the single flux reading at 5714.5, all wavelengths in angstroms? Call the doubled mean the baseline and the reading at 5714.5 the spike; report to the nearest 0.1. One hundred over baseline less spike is 29.8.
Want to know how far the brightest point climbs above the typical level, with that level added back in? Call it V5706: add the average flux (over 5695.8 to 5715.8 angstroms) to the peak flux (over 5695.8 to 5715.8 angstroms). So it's 6.82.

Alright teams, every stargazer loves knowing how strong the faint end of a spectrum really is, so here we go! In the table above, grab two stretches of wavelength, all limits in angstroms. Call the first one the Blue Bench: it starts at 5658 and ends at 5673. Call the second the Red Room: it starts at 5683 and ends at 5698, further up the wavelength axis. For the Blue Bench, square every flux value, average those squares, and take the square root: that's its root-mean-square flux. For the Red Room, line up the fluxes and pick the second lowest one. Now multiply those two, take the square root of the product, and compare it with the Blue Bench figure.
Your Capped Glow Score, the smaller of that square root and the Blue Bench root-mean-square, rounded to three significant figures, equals 3.32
